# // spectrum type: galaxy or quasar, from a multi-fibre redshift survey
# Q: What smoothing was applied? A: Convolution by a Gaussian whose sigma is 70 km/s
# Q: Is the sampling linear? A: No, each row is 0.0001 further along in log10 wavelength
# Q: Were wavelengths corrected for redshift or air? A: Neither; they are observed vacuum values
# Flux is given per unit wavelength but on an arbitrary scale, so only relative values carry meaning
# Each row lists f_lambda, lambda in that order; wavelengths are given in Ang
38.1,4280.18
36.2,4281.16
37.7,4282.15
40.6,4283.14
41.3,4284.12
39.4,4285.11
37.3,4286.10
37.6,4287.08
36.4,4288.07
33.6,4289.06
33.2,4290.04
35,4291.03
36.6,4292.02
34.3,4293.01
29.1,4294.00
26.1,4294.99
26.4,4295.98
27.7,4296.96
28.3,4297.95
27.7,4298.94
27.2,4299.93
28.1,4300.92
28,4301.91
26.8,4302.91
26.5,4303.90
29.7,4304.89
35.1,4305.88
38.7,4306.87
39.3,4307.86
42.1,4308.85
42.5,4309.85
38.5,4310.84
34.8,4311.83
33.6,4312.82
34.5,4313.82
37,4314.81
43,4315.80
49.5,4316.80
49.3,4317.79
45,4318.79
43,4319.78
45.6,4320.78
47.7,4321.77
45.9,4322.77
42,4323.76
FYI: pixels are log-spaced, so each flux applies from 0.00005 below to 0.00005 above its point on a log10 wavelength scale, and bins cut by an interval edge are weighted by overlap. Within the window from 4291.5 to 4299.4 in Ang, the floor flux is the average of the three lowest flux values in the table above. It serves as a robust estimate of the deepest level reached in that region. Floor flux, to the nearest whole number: 27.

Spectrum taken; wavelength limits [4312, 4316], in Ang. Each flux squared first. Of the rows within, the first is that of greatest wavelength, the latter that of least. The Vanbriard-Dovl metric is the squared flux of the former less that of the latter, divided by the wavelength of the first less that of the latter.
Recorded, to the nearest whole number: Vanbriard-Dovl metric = 242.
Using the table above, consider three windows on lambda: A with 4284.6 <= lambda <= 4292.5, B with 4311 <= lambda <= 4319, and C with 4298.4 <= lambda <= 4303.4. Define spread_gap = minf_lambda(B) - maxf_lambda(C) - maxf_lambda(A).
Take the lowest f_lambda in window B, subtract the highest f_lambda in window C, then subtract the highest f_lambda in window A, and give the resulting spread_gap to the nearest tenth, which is -33.9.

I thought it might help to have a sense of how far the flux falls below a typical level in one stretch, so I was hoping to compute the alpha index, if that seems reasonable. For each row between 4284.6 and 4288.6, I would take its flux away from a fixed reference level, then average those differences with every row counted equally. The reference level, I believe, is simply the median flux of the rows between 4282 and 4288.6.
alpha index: 0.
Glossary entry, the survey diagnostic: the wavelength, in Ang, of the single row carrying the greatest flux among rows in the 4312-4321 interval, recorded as 4316.80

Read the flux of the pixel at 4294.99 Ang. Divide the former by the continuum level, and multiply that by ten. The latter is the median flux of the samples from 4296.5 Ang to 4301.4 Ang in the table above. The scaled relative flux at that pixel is 9.4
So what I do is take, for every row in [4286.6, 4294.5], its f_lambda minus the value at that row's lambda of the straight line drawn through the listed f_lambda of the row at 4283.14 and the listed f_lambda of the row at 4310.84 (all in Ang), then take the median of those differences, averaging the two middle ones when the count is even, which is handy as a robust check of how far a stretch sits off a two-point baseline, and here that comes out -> -5.3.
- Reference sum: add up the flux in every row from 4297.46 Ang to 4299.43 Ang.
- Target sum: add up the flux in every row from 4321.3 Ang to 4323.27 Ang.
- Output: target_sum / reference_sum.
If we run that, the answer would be 1.7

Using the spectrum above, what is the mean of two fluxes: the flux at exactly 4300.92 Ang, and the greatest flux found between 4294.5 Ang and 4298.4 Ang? 28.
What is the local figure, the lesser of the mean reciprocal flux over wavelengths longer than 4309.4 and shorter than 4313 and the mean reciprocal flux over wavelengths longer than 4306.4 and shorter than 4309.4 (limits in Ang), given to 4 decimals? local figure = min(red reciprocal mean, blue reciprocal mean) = 0.0250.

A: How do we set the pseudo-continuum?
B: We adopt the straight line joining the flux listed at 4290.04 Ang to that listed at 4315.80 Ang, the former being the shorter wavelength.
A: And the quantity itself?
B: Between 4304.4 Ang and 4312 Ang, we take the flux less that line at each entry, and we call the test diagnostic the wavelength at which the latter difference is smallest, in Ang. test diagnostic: 4304.89 Ang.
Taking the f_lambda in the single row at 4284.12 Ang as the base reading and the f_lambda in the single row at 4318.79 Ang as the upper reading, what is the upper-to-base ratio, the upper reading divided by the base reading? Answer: 1.09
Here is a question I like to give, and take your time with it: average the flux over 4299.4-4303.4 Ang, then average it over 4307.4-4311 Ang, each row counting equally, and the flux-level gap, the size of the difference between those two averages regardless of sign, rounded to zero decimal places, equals 13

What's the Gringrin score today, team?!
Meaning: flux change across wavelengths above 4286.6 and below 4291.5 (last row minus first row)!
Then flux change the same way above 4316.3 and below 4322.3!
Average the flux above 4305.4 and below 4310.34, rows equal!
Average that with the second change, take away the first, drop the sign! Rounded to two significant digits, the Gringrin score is 21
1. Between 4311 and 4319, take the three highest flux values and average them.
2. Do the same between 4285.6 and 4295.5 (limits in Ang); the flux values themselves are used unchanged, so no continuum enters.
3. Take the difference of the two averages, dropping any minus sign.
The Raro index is 11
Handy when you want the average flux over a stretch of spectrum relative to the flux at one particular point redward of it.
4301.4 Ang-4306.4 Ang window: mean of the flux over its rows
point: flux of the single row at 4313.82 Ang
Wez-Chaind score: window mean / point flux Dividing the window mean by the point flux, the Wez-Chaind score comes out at 0.85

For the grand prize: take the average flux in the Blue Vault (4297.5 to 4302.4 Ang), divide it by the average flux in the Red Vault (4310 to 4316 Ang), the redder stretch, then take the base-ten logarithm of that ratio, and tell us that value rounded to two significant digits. -0.12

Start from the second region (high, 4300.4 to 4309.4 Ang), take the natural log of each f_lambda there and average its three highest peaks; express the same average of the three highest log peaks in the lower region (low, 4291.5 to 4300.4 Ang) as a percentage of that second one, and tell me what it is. 95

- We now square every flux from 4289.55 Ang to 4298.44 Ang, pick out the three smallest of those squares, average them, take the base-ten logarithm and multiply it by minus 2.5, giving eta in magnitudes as -7.14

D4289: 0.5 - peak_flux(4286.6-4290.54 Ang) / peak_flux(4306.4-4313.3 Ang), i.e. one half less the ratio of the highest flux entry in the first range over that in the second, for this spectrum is -0.38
